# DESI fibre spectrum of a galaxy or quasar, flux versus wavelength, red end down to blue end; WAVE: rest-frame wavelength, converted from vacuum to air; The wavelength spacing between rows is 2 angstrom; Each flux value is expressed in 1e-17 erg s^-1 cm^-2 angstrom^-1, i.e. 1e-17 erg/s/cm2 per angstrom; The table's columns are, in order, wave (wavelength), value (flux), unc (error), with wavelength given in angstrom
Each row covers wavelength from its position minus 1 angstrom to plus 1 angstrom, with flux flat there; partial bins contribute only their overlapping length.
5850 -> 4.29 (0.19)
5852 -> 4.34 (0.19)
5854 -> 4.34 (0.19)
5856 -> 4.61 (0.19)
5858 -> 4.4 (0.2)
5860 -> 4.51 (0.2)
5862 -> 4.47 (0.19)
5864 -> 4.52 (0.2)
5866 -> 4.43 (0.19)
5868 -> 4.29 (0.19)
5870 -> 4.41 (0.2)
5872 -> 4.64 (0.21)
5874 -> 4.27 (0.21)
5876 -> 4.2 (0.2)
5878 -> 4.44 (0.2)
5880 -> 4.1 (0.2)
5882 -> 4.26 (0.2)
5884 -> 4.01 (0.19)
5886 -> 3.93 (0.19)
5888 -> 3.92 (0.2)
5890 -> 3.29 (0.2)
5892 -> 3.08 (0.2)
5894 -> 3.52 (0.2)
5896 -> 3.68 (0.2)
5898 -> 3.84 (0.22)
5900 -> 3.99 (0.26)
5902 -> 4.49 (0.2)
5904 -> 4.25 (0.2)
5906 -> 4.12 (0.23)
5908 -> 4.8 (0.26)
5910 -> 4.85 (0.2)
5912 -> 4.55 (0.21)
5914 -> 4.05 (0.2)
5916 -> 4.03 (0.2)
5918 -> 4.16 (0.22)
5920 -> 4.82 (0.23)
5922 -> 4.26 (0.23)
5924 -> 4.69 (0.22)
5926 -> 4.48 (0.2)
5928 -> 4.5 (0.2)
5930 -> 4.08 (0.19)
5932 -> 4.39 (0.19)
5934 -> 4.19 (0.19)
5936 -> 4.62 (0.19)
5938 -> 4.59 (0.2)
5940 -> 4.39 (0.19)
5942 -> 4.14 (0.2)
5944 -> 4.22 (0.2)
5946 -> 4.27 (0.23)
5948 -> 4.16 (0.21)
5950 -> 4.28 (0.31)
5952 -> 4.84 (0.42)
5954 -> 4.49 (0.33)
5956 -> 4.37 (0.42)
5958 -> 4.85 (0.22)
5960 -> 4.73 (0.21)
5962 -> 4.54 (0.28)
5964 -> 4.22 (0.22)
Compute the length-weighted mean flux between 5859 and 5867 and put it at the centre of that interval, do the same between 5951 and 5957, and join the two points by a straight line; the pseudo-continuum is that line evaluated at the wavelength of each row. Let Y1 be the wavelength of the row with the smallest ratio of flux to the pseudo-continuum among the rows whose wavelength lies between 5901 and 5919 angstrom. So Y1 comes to 5916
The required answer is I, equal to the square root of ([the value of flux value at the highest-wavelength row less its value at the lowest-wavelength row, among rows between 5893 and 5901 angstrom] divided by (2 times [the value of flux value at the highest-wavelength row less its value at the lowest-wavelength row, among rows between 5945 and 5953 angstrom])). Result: 0.64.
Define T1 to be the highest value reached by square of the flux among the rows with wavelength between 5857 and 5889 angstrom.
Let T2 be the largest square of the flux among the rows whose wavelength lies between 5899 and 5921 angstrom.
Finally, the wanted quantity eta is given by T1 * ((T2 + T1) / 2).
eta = 485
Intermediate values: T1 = 21.5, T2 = 23.5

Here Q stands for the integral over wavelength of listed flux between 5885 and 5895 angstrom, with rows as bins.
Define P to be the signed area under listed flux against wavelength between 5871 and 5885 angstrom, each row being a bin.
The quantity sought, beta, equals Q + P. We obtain 95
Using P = 60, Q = 35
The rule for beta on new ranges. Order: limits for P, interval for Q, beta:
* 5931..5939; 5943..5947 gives 53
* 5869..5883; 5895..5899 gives 76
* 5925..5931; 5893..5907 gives 82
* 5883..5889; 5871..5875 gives 42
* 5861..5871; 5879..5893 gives 97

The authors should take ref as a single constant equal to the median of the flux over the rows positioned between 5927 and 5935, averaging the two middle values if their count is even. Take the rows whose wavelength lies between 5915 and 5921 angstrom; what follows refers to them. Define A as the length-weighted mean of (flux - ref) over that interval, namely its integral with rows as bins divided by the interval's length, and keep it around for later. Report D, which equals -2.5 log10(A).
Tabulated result 3.33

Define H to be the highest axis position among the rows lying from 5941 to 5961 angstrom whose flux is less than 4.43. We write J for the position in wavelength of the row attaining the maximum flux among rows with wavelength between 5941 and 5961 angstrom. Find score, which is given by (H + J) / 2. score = 5957 angstrom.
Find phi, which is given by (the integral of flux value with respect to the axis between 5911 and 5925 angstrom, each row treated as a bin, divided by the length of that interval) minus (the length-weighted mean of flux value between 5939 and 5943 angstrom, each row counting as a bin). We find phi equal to 0.10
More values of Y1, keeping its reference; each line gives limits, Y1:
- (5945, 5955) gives 5948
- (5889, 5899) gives 5892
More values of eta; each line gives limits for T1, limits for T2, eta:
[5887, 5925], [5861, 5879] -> 530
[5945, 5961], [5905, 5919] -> 553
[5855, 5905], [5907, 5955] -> 485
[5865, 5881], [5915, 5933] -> 482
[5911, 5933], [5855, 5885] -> 520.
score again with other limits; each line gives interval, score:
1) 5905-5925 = 5916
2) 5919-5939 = 5927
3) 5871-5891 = 5881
